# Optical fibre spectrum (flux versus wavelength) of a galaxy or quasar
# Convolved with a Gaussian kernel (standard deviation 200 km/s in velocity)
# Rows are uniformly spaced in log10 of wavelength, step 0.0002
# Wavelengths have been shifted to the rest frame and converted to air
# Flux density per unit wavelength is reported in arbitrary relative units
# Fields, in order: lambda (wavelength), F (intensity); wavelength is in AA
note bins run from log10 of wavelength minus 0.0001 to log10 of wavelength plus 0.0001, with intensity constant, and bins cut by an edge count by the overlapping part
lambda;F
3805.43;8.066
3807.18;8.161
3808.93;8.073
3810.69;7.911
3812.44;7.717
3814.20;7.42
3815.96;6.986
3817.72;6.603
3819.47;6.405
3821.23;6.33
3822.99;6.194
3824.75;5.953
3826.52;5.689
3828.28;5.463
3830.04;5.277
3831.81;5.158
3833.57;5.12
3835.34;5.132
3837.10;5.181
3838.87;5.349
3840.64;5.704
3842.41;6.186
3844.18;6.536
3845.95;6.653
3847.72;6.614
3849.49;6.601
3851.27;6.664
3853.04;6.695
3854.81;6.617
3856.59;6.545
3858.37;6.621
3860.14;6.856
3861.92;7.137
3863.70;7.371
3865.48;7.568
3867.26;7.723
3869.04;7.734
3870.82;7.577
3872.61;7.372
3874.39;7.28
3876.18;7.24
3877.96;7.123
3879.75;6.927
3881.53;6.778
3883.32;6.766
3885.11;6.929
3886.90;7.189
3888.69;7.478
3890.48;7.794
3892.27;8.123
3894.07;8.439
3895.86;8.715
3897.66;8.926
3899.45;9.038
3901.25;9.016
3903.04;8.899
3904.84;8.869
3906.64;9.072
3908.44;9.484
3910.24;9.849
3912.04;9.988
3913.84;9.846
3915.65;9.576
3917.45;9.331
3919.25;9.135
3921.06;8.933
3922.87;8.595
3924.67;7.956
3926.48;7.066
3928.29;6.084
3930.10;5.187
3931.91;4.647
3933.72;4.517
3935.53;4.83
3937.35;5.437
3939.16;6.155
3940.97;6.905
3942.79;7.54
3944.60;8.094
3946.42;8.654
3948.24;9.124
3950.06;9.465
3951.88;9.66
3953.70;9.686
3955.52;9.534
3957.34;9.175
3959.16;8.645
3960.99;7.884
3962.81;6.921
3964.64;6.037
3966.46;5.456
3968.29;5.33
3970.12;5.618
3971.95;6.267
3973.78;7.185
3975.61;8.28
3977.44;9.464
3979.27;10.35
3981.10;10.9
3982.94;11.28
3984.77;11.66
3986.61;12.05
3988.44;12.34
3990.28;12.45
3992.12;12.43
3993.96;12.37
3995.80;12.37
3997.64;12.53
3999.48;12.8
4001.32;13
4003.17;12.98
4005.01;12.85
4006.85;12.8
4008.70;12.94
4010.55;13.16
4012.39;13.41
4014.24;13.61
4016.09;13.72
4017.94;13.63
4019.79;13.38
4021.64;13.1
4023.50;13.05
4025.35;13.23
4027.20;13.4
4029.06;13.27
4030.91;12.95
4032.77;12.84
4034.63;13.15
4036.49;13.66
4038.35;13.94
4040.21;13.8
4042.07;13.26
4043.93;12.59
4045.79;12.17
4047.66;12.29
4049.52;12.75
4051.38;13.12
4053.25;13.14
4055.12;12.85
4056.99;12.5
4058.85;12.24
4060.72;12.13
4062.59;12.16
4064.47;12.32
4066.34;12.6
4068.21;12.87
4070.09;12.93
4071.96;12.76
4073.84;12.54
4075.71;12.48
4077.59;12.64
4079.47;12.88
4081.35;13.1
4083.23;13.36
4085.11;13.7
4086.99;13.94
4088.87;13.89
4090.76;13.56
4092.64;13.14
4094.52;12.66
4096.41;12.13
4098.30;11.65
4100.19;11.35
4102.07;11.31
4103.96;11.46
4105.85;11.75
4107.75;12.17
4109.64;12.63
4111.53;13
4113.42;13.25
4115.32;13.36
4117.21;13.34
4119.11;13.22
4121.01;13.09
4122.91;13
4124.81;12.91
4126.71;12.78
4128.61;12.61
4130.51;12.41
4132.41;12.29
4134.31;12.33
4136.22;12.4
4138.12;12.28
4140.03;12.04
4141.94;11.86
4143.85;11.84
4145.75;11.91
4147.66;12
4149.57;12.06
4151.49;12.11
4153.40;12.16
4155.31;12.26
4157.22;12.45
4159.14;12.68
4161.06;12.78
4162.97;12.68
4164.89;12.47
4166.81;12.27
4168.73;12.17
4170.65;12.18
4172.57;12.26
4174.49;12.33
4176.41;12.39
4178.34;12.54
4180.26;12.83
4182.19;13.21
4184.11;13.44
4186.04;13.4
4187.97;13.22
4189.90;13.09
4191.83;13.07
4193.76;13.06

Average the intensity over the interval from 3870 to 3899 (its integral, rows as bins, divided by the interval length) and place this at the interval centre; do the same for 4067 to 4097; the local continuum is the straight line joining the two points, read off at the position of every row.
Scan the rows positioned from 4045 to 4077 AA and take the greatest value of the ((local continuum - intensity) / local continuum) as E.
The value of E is 0.03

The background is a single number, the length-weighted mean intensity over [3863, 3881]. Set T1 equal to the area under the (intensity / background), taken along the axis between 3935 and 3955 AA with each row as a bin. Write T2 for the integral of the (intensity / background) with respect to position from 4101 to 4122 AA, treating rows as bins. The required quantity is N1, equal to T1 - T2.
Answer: -15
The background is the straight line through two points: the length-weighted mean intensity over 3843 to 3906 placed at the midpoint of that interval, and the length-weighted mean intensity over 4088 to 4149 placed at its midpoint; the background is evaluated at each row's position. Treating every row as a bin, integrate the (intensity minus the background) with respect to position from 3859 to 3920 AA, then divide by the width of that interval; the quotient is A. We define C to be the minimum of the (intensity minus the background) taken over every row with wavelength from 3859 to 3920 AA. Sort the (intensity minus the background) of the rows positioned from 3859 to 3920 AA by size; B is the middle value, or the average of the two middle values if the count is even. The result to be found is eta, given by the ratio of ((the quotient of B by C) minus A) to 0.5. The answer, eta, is -1.6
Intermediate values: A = 0.4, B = 0.4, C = -0.9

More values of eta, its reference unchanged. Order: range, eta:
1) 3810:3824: -7.1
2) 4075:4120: -3.5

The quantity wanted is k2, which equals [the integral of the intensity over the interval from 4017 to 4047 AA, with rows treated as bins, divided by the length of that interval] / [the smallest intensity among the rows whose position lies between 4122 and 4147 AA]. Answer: 1.1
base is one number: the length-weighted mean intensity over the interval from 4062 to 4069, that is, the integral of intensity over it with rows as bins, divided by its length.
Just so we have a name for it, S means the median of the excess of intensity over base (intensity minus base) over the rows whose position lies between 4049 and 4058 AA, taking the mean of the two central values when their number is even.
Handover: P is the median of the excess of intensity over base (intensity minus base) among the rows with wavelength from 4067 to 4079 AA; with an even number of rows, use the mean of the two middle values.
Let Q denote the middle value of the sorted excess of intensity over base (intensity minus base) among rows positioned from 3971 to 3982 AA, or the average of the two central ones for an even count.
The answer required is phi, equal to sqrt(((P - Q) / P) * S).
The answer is 2.6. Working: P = 0.2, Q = -3.6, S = 0.4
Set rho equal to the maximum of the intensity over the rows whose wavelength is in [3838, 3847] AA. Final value 6.653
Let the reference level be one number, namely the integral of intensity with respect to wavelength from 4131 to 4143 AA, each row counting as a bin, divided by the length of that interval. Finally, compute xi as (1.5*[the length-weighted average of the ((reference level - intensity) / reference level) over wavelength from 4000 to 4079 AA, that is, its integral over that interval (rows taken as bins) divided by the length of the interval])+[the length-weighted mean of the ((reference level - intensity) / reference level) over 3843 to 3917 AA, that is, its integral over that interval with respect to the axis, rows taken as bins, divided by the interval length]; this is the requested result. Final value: 0.271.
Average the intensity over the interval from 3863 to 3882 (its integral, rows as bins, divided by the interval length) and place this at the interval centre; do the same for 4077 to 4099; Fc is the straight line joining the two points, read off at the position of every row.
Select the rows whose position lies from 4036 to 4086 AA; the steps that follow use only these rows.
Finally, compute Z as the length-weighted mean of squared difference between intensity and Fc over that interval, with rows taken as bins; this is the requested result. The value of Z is 1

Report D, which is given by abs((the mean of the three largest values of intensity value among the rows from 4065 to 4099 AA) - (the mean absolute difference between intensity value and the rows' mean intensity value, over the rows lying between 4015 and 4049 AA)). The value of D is 13.5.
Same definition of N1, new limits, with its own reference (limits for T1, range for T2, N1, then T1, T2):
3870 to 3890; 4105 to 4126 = -17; 19.4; 37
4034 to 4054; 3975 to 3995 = 5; 35.4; 31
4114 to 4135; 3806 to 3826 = 17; 36.6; 19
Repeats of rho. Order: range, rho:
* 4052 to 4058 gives 13.14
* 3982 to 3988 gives 12.05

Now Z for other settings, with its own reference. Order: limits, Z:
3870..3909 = 0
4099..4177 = 5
